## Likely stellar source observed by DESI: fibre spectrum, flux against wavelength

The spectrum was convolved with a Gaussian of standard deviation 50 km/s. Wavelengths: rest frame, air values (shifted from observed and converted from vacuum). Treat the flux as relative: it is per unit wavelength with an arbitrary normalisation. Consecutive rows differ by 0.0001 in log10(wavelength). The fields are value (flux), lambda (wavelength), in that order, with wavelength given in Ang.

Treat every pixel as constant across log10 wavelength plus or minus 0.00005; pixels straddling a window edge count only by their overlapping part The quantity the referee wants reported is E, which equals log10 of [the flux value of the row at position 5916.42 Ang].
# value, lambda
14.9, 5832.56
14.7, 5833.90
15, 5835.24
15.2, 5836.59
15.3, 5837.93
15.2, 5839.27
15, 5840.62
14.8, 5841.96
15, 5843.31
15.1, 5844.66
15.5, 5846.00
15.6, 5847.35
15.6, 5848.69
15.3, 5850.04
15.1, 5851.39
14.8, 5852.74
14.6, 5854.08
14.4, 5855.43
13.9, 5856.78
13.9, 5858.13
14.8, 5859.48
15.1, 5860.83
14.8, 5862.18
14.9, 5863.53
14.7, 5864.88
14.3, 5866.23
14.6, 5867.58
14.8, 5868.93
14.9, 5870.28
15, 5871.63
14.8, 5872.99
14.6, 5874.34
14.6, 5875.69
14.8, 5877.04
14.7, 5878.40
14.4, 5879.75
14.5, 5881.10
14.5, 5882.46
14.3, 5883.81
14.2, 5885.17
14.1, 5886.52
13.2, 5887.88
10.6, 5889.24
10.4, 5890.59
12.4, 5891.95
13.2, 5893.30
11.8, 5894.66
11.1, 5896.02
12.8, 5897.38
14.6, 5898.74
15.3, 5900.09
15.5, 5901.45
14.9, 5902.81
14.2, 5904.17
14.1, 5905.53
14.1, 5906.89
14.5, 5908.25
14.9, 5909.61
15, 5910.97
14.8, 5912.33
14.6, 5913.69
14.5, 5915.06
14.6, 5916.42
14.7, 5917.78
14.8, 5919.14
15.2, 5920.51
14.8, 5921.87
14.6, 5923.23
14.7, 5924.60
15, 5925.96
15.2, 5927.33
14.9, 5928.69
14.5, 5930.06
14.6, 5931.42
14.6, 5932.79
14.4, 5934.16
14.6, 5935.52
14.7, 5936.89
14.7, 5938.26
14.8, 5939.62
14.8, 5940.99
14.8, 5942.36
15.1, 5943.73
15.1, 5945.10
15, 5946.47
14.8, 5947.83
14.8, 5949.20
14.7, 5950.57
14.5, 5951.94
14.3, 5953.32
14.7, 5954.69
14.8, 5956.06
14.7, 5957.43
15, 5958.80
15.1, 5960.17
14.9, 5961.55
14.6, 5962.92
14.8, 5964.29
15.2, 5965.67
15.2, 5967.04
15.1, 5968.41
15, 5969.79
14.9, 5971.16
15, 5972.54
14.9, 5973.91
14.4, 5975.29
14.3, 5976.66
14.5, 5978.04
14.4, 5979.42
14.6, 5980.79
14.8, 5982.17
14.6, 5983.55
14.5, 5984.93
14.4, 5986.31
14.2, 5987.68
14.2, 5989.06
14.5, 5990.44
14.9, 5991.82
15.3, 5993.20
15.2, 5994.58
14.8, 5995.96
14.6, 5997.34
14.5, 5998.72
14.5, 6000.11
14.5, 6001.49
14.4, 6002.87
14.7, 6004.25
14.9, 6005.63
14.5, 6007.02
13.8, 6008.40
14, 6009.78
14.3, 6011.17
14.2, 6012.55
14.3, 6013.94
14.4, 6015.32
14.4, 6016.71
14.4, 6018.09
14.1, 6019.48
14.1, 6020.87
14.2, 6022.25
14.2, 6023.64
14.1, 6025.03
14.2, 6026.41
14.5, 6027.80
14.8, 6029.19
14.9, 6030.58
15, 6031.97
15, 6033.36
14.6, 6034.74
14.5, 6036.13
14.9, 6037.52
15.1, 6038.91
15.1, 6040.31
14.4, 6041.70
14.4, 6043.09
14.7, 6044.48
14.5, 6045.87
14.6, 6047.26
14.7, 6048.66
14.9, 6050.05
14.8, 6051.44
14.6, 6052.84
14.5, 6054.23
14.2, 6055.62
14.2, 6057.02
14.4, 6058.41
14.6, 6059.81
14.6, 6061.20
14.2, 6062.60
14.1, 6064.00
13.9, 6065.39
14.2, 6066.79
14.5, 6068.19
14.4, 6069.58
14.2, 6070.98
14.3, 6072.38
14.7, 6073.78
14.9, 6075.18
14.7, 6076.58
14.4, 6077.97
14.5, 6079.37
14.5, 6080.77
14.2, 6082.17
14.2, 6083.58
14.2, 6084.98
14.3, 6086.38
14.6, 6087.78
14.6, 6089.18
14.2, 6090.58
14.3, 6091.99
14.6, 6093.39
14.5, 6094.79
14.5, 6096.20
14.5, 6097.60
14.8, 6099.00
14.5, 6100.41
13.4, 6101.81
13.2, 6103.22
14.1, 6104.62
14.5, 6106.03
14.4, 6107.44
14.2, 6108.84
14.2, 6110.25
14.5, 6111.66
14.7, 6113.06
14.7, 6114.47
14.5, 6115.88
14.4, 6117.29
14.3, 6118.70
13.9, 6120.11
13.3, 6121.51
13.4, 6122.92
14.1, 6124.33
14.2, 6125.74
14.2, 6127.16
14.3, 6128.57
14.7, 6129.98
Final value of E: 1.16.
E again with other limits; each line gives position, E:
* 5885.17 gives 1.15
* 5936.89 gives 1.17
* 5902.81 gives 1.17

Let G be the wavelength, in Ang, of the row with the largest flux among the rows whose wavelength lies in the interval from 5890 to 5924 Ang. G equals 5901.45 Ang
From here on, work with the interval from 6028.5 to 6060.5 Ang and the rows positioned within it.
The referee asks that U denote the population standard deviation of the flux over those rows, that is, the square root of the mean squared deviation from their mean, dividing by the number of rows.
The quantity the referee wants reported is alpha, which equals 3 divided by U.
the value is 12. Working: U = 0.26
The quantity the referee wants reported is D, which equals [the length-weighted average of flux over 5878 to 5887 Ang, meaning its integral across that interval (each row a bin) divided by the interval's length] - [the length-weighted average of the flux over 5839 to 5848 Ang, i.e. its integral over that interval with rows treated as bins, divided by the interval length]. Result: -0.76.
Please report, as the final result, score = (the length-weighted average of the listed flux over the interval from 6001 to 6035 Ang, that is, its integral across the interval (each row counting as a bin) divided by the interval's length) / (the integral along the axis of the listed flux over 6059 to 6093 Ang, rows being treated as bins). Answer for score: 0.029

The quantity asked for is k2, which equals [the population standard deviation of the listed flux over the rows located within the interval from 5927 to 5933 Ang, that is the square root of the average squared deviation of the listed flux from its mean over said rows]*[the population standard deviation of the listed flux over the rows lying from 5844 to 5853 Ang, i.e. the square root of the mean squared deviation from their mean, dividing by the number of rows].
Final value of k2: 0.07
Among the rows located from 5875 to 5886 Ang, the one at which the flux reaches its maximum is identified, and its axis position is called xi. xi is 5877.04 Ang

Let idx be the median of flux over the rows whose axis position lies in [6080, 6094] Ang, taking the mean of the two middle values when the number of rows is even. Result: 14.3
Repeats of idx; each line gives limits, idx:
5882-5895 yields 13.2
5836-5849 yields 15.2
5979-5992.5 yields 14.5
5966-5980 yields 14.9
